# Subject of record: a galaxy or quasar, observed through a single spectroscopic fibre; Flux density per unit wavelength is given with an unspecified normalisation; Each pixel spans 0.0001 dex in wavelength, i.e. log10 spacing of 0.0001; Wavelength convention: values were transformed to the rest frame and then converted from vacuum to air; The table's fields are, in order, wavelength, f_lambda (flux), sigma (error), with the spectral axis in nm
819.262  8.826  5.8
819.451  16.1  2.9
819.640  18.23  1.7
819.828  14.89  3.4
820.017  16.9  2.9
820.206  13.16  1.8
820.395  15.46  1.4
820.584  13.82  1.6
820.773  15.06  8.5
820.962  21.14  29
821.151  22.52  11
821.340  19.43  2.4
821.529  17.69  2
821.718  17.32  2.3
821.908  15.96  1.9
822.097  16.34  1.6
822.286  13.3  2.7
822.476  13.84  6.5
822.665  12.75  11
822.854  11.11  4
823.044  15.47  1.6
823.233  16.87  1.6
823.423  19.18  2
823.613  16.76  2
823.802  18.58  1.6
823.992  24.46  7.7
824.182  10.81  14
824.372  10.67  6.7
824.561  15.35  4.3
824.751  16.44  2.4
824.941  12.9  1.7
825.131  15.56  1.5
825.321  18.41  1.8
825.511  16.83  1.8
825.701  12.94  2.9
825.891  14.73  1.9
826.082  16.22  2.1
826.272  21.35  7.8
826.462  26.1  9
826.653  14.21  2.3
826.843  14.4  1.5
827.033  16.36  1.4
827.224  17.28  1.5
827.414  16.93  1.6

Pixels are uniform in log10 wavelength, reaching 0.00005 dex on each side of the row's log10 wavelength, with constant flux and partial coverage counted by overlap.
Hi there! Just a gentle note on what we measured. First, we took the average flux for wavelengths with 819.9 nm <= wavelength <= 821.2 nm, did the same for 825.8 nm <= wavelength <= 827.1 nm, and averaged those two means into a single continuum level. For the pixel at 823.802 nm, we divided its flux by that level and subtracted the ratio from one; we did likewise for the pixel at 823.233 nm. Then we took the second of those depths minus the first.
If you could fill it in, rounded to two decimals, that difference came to 0.10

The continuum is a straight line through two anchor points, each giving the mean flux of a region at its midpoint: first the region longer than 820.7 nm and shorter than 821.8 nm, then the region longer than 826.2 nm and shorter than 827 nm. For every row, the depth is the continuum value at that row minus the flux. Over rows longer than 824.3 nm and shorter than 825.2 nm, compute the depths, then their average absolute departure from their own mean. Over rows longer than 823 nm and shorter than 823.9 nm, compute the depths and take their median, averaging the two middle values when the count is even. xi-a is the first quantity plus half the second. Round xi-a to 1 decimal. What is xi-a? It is 2.9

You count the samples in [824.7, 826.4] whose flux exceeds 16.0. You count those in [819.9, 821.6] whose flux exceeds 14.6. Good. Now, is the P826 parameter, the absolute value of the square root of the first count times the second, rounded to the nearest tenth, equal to 5.9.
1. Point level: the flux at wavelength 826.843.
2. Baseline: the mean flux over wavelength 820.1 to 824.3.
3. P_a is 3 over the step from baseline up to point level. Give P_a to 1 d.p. -1.5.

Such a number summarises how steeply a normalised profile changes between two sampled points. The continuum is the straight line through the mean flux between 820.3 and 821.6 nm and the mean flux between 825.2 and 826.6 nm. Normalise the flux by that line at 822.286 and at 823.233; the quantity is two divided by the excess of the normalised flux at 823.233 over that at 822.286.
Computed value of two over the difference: 10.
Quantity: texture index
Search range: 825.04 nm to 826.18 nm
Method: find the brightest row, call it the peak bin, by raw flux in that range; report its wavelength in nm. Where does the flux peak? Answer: 825.321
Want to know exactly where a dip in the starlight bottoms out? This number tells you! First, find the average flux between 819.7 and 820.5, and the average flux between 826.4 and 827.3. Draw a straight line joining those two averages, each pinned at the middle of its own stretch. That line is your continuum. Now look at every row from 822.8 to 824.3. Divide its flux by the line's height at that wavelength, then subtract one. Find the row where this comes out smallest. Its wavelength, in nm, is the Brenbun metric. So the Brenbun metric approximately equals 824.182 nm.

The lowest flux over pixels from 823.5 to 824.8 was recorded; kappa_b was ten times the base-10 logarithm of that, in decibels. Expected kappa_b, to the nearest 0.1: 10.3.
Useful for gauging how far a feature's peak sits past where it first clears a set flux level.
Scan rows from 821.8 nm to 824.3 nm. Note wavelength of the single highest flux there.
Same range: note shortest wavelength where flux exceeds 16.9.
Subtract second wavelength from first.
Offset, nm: 0.57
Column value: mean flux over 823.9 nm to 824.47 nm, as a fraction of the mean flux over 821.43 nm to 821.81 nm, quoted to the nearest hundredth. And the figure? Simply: 0.87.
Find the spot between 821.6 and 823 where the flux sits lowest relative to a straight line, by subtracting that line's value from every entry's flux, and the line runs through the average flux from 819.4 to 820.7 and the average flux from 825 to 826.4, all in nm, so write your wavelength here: 822.854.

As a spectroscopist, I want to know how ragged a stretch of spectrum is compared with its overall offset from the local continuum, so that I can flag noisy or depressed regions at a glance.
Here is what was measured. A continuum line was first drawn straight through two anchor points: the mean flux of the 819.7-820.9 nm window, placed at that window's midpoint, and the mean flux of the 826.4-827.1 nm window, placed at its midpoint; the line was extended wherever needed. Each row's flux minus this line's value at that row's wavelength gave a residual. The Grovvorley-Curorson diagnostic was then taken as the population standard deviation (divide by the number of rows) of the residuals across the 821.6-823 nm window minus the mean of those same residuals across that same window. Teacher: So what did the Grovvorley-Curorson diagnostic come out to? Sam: 3.6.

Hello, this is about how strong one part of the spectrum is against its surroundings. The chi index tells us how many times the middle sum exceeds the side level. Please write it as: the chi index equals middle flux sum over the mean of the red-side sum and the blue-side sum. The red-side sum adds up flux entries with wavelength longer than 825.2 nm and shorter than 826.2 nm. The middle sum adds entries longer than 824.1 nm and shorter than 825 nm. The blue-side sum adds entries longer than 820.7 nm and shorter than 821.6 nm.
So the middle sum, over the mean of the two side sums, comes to 0.76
